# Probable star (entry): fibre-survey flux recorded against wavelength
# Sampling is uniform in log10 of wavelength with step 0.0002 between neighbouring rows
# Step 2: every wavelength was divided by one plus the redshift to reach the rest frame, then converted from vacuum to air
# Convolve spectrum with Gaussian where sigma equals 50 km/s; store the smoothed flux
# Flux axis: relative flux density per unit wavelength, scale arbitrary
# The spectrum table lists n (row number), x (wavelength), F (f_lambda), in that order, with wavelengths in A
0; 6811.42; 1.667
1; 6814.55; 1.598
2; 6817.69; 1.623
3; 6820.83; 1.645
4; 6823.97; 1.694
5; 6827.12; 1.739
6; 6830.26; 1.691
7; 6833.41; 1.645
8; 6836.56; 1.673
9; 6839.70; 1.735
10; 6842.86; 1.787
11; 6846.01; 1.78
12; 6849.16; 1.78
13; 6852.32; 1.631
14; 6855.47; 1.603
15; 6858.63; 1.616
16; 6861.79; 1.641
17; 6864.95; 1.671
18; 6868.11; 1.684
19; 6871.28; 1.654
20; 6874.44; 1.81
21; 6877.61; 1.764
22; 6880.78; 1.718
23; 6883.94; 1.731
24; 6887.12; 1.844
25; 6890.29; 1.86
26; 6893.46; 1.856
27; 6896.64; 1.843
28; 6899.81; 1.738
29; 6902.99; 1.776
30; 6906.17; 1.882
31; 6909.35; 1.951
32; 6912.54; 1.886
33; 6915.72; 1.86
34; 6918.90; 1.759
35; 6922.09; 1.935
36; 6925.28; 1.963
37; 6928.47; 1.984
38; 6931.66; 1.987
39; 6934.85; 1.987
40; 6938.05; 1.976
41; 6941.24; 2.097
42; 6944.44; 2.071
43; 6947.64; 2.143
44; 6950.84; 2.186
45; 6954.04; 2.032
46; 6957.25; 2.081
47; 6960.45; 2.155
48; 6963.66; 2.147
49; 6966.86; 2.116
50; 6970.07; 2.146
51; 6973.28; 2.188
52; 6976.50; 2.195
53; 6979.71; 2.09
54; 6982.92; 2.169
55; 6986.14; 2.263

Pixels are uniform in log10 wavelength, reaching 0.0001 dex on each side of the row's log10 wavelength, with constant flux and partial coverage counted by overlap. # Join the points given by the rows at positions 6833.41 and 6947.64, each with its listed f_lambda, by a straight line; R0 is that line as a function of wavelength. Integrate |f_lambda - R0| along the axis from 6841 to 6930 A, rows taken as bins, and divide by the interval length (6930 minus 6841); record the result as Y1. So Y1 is 0.104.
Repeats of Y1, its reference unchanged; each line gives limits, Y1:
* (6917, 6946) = 0.101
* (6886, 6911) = 0.085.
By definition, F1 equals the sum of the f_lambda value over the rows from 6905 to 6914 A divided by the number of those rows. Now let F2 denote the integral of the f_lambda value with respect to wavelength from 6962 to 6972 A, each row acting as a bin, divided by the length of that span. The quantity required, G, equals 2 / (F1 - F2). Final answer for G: -9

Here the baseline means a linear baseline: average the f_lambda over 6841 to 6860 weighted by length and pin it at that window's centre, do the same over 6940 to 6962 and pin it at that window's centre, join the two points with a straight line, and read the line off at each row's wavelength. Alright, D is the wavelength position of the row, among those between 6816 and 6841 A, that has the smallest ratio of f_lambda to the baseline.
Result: 6833.41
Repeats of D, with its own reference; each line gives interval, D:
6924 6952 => 6938.05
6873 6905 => 6899.81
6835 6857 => 6855.47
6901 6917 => 6902.99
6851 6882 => 6871.28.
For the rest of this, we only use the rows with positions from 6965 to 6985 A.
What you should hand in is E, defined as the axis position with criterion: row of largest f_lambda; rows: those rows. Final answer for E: 6976.50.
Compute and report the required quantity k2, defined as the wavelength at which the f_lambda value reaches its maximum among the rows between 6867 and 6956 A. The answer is 6950.84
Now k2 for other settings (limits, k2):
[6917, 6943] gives 6941.24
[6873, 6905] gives 6890.29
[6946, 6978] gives 6976.50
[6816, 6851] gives 6842.86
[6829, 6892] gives 6890.29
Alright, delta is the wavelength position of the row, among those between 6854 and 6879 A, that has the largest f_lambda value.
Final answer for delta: 6874.44 A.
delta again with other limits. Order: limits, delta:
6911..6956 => 6950.84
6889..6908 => 6906.17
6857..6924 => 6909.35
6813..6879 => 6874.44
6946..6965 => 6950.84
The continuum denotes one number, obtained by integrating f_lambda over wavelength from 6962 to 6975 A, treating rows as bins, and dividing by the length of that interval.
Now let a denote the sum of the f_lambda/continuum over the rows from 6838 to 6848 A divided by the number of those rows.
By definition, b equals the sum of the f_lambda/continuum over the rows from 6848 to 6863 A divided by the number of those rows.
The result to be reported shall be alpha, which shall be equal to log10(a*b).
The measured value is -0.20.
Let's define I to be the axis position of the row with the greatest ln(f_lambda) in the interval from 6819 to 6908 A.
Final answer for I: 6906.17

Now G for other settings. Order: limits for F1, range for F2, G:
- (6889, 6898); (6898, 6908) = 41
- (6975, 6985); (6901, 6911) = 7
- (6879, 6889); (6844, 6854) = 63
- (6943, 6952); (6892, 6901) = 6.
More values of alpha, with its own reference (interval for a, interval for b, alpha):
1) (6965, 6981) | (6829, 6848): -0.10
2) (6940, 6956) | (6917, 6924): -0.07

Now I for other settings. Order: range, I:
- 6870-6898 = 6890.29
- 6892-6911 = 6909.35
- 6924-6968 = 6950.84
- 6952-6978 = 6976.50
